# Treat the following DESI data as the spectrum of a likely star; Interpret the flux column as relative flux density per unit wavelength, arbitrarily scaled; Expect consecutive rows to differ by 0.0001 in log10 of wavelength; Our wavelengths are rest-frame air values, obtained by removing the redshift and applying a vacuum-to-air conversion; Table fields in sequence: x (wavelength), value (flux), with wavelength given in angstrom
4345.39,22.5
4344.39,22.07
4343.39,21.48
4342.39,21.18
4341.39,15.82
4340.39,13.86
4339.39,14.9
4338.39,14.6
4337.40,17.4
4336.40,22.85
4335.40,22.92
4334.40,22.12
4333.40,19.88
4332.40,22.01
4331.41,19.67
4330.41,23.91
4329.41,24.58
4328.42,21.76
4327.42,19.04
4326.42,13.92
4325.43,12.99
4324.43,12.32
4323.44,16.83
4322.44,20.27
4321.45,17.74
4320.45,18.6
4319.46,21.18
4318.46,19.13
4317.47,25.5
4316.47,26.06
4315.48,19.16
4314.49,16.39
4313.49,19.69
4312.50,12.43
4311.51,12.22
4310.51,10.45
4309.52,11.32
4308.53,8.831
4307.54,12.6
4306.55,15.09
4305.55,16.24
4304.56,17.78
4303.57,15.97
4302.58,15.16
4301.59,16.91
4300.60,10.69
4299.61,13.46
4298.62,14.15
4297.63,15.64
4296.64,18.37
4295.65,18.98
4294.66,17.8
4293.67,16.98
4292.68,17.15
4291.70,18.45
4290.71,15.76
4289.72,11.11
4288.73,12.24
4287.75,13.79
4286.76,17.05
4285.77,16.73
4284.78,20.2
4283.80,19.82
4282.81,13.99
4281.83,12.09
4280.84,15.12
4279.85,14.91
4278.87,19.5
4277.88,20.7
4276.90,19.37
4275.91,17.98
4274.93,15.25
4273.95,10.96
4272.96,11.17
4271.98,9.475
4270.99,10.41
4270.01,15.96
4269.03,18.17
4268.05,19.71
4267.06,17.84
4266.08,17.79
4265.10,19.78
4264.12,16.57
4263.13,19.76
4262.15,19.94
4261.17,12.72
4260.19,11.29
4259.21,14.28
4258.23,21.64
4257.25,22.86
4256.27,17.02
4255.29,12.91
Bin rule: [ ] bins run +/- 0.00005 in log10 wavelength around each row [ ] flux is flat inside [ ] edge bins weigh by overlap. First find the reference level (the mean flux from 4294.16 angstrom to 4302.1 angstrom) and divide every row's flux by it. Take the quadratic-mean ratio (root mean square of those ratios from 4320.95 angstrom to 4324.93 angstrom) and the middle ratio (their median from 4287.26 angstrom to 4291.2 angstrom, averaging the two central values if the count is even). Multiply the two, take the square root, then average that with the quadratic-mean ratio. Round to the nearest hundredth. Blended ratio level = 1.01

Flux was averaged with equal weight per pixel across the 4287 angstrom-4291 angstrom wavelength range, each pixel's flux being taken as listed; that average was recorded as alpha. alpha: 13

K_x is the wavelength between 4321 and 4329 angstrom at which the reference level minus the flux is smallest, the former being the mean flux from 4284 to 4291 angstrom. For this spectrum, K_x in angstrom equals 4328.42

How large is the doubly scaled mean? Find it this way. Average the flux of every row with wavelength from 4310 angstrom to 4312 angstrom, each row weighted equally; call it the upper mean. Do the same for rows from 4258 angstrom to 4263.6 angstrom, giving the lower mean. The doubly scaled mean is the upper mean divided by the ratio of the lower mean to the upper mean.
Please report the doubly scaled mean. 8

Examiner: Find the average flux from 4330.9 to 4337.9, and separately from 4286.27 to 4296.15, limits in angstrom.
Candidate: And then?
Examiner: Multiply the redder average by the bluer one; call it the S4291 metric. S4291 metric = 334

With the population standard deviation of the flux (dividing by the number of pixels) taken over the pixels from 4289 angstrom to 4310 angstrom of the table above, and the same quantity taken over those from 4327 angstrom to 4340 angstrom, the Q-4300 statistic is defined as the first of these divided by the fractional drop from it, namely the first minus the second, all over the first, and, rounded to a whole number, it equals -25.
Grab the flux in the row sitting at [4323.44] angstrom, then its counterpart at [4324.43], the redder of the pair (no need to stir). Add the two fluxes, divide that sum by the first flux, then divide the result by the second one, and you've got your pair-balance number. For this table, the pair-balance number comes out 0.14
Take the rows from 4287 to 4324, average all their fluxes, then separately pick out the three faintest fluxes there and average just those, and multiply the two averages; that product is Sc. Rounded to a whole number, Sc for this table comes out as 162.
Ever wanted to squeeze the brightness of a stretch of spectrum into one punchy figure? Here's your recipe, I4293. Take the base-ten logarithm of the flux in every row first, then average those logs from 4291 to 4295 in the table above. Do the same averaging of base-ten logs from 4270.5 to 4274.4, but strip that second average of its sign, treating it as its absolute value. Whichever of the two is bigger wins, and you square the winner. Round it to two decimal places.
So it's 1.55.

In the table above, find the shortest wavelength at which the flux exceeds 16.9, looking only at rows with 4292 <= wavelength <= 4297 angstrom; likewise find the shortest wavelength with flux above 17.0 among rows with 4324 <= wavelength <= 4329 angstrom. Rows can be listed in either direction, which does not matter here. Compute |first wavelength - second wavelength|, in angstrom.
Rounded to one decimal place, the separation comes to 34.7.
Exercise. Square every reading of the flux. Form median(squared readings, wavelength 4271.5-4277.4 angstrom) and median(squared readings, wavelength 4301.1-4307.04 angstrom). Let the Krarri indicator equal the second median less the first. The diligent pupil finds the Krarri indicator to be 81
